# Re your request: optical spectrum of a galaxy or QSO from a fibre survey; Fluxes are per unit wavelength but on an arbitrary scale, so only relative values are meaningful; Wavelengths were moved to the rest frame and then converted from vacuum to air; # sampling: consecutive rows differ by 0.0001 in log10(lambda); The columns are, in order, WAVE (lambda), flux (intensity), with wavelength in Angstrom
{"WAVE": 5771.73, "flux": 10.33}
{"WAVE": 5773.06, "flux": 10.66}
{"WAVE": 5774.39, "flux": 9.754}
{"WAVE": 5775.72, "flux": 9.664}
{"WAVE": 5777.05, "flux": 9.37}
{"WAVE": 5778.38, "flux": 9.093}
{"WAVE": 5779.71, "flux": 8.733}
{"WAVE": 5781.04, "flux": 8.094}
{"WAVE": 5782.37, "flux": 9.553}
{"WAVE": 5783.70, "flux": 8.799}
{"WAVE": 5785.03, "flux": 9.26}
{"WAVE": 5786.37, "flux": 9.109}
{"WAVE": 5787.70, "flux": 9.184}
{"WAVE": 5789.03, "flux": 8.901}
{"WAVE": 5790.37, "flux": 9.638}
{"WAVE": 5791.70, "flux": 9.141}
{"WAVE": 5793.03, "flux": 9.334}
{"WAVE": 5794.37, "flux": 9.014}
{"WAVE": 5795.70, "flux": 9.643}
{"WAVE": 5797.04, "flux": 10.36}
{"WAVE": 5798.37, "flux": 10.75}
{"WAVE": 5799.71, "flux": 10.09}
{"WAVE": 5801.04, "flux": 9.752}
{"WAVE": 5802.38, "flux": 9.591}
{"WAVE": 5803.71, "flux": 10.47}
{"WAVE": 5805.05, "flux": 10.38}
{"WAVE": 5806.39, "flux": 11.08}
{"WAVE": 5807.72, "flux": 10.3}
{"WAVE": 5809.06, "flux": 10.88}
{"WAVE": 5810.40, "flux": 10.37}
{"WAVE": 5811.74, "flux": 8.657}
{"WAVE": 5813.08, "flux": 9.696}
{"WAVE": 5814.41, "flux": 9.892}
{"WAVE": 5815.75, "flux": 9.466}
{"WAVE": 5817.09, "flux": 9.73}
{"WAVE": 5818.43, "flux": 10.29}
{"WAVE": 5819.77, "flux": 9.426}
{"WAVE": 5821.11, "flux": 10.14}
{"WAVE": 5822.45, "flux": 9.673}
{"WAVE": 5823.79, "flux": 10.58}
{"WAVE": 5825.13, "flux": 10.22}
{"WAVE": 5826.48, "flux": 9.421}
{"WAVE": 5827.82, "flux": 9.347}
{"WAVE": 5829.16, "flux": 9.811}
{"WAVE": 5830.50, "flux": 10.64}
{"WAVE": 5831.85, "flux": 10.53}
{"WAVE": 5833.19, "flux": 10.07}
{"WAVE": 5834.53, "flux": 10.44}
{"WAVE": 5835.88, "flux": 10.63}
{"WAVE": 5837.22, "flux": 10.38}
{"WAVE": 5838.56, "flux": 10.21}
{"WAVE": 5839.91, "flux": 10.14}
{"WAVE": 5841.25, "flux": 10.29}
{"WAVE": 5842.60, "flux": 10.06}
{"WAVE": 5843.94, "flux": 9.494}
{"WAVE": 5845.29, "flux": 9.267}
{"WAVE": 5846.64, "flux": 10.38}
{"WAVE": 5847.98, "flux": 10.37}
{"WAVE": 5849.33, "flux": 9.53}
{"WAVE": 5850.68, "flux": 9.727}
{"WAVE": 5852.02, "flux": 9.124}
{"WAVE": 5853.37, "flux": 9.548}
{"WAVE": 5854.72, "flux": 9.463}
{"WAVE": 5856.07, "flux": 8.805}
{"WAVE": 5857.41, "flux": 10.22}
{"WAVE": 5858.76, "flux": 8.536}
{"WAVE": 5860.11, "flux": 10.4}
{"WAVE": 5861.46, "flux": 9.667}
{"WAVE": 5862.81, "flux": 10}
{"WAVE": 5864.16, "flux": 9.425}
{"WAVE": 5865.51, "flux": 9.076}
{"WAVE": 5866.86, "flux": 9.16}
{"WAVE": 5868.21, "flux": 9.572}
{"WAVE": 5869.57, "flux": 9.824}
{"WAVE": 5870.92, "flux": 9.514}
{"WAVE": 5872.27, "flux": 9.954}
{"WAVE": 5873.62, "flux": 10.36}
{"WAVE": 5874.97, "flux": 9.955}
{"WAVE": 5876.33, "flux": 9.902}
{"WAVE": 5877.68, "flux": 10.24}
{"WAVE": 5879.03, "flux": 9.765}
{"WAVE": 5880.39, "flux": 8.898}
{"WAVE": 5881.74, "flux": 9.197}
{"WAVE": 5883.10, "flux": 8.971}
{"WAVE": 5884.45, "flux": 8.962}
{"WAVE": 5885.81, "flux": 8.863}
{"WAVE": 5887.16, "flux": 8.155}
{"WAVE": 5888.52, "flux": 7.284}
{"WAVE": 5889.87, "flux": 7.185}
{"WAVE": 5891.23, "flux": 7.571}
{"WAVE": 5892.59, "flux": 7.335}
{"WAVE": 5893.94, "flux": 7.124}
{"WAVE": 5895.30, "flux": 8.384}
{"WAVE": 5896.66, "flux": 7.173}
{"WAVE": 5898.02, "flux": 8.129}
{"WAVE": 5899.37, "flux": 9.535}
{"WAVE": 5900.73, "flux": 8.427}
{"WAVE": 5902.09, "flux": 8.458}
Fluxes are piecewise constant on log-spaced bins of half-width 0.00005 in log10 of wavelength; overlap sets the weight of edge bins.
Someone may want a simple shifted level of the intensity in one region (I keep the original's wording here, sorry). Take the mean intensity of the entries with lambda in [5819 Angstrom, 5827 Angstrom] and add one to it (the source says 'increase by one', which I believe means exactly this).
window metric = 10.9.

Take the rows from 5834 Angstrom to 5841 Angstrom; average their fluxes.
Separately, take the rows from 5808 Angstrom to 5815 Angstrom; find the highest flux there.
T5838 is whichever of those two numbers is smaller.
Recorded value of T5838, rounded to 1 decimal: 10.4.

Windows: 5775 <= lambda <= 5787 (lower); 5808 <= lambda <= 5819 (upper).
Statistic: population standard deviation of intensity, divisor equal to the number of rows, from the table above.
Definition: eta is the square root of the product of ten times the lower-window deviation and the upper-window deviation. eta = 1.7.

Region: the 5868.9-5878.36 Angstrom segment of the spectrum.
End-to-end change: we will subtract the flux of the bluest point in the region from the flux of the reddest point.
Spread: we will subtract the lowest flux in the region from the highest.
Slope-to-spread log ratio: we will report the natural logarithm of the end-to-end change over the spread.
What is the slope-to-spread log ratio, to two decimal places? -0.71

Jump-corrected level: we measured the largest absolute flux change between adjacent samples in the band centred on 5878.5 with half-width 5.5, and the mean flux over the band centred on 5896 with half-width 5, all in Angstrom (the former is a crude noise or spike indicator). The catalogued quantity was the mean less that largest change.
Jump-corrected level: 7.1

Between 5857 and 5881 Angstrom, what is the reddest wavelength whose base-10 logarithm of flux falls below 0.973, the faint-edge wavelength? 5880.39 Angstrom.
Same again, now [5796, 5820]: 5811.74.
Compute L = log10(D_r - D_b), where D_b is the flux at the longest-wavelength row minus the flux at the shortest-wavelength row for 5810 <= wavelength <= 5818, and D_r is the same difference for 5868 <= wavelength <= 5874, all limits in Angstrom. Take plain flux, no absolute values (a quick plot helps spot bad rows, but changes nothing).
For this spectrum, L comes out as 0.15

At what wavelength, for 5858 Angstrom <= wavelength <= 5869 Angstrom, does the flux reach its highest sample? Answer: 5860.11 Angstrom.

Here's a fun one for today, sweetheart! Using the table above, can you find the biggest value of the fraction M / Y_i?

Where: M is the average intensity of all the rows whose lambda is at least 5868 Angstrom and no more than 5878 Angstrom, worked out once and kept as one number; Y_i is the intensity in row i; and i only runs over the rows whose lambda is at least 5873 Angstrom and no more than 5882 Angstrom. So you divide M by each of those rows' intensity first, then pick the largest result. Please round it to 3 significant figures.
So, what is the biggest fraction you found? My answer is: 1.11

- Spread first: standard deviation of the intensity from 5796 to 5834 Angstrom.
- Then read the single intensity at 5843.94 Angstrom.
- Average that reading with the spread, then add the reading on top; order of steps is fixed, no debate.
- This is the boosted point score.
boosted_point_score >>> 14.5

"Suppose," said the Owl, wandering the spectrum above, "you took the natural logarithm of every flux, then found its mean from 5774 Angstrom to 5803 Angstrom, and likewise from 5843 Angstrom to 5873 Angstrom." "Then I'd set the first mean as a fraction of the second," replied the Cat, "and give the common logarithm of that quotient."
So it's -0.004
